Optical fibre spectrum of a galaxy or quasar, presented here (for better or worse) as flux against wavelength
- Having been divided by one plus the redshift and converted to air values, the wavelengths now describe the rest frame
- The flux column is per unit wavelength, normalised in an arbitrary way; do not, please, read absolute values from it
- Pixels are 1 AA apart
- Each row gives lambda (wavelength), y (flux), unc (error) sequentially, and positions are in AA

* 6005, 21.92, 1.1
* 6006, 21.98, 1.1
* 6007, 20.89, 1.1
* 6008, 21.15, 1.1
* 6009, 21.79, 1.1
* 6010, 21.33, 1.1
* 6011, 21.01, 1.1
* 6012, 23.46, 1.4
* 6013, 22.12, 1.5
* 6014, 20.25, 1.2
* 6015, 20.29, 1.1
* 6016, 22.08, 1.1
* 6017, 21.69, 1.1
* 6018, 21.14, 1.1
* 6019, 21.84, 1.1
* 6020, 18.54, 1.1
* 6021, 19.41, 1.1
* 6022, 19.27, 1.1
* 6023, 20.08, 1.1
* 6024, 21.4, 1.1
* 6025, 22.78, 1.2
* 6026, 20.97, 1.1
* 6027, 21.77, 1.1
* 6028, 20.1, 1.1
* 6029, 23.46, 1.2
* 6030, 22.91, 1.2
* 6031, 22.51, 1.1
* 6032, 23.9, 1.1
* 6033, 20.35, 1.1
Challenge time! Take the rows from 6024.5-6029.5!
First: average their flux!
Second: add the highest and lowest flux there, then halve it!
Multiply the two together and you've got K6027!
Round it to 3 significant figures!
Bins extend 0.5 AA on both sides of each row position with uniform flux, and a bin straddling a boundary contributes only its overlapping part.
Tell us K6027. 475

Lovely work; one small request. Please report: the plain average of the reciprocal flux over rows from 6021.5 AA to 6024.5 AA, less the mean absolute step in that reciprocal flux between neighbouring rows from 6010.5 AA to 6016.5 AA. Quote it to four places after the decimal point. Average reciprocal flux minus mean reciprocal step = 0.0463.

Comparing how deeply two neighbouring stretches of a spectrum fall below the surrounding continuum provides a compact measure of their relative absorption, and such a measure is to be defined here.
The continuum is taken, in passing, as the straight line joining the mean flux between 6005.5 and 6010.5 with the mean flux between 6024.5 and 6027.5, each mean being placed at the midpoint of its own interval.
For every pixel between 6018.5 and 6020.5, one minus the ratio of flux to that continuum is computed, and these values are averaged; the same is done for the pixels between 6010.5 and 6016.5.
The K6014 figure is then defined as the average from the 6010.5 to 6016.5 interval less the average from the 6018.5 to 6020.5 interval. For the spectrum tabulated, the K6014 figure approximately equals -0.068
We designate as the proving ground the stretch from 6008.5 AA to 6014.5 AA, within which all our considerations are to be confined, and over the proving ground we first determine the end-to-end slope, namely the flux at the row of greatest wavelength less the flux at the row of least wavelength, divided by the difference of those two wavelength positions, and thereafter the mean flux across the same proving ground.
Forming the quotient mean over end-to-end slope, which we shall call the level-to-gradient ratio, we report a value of -70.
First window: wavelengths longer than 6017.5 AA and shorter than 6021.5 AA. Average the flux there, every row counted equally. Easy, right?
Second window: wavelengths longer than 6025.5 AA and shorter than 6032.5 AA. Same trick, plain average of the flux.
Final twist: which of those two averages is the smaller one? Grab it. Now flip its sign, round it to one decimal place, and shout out -20.2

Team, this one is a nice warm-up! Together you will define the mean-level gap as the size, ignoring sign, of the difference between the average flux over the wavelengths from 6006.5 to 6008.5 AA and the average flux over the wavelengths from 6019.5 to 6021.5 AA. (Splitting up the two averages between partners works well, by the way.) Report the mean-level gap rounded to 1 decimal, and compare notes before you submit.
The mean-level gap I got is 2.0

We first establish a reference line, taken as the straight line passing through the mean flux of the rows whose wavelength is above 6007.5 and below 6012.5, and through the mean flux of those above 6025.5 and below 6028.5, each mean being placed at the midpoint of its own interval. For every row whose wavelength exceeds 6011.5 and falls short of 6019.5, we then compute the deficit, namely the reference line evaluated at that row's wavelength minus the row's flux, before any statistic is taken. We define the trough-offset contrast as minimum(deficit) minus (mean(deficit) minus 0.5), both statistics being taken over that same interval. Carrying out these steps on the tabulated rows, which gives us -1.2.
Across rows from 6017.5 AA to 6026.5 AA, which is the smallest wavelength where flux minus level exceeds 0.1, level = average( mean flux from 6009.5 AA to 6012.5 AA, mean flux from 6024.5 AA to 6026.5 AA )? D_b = 6025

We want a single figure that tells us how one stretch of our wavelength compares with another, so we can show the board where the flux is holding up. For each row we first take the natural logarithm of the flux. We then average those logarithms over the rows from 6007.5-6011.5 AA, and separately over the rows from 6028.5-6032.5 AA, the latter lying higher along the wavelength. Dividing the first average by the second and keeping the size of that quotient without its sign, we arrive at 0.97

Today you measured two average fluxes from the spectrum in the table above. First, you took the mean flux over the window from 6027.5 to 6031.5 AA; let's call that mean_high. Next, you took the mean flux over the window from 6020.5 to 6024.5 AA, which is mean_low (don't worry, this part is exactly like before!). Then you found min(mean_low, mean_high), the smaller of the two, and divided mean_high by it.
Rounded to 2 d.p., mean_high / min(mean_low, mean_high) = 1.11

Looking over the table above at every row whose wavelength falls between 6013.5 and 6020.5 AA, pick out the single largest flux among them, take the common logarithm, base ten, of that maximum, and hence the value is 1.34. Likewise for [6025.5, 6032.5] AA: 1.38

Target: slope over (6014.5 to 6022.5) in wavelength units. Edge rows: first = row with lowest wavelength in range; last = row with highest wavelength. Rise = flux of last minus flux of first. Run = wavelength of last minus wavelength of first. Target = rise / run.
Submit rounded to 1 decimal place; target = -0.1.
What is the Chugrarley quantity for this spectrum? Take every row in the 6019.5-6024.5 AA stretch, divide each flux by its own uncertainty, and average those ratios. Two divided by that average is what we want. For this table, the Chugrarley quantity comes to 0.111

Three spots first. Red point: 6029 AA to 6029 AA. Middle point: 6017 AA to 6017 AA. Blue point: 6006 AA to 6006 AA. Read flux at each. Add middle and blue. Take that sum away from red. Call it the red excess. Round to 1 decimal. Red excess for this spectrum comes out -20.2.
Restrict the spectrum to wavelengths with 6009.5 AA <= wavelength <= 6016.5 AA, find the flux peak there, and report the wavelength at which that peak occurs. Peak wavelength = 6012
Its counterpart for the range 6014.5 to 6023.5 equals 6016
